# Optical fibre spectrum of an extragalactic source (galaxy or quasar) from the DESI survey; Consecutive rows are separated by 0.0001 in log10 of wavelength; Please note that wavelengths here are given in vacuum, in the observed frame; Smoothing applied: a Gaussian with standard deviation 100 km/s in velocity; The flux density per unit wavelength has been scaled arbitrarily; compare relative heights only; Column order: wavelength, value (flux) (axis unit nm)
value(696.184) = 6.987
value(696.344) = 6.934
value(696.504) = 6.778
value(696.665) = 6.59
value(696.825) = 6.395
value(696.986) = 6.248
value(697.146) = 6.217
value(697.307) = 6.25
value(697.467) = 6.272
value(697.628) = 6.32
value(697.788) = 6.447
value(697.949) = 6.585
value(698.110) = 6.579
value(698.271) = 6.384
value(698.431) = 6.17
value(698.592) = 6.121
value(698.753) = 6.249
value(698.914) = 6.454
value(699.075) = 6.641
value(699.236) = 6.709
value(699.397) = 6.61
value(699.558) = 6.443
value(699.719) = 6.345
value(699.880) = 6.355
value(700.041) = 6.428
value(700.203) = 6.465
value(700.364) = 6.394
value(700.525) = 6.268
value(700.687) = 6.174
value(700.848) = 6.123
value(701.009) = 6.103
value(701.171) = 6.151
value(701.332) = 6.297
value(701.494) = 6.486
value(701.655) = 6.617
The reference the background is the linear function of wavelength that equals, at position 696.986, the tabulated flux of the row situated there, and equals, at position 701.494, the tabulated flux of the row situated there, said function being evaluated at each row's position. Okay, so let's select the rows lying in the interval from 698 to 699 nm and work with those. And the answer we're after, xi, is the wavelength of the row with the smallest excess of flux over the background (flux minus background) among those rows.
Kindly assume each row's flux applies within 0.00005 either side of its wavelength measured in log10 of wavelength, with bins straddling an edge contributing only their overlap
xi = 698.592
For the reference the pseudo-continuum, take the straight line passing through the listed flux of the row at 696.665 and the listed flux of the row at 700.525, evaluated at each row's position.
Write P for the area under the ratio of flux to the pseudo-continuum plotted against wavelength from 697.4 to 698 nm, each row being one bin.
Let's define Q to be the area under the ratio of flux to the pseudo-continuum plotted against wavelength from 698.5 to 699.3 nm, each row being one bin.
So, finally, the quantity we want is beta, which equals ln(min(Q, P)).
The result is -0.5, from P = 0.59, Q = 0.8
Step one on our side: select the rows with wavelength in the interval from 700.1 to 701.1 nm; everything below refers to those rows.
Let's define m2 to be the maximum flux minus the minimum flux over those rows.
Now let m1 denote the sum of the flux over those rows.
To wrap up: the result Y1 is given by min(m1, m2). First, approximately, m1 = 38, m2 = 0.36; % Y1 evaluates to 0.36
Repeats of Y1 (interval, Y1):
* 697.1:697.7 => 0.10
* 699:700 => 0.36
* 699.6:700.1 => 0.08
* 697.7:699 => 0.46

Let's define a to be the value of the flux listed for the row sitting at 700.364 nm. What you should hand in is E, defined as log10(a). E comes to 0.806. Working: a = 6.394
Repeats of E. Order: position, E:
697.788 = 0.809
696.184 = 0.844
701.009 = 0.786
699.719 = 0.802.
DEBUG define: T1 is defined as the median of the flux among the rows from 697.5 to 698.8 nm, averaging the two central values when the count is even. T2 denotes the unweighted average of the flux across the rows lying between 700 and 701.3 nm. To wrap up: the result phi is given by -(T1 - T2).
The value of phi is -0.09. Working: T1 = 6.35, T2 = 6.26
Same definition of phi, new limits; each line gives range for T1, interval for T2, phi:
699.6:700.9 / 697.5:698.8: 0.01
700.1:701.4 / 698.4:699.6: 0.20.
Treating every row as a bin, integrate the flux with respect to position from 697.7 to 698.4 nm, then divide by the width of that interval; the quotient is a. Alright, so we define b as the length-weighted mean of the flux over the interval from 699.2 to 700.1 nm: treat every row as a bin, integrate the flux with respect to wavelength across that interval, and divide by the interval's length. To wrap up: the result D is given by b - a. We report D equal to 0.0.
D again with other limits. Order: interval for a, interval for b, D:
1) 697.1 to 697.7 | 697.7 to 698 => 0.2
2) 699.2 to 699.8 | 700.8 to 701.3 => -0.4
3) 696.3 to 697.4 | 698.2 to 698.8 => -0.2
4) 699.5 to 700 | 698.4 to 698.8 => -0.2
